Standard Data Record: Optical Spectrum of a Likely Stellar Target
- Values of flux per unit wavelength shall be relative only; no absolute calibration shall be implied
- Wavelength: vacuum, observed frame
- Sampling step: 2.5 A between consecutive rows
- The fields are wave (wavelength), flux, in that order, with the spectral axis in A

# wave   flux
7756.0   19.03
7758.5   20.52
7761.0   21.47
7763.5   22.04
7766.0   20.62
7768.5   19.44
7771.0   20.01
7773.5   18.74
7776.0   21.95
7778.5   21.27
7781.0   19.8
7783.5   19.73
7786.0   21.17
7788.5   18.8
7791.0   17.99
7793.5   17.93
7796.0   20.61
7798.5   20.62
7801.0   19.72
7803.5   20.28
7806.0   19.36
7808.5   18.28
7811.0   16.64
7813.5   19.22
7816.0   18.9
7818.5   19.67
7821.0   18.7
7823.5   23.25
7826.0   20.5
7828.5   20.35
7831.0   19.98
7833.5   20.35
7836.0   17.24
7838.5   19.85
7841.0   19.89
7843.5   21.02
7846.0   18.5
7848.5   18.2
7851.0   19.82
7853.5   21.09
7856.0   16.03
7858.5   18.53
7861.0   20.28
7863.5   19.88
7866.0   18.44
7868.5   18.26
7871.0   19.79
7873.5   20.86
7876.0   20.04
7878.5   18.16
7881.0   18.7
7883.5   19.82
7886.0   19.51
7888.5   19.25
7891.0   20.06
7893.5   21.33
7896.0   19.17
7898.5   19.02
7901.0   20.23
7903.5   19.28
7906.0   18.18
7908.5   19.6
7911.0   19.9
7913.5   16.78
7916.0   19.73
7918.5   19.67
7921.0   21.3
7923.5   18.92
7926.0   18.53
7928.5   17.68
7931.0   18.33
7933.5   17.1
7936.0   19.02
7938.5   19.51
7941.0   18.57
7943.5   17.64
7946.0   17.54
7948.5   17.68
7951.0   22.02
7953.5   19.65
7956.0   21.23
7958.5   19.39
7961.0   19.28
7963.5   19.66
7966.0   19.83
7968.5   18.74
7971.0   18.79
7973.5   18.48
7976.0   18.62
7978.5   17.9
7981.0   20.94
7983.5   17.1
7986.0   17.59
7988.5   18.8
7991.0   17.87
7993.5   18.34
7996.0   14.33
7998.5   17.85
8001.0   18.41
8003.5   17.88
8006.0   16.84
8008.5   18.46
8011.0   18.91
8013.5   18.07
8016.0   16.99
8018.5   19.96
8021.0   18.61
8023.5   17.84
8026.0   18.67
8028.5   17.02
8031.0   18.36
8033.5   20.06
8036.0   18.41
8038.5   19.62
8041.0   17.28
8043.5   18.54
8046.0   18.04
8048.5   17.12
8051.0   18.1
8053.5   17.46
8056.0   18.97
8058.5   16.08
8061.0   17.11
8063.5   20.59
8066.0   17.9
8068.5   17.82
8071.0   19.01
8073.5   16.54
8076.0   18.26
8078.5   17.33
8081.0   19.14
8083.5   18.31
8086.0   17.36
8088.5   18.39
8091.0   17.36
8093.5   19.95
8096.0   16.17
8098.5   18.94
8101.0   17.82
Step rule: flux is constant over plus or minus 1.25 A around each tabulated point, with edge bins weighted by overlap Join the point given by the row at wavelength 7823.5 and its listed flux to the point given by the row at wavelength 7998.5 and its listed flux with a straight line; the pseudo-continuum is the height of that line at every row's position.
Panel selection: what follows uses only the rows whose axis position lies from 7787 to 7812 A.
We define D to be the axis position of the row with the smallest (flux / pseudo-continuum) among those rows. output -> 7811.0 A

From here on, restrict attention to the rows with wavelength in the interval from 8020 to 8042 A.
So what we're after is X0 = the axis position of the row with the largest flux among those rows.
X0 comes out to 8033.5 A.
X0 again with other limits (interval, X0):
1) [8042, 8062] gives 8056.0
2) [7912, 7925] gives 7921.0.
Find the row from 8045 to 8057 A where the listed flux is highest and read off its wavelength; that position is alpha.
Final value 8056.0 A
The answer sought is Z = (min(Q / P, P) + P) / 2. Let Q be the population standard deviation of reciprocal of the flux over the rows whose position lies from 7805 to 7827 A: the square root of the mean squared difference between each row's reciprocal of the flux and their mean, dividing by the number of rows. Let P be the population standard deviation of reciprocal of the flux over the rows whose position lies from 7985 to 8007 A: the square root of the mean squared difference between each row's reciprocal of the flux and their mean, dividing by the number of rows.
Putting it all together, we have 0.0047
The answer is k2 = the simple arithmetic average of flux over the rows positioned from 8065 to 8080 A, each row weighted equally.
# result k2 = 17.8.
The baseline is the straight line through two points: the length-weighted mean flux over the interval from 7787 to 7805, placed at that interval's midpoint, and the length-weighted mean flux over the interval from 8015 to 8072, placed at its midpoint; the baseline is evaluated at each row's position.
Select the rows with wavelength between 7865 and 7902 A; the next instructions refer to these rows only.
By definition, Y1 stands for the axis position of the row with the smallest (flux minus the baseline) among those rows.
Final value 7878.5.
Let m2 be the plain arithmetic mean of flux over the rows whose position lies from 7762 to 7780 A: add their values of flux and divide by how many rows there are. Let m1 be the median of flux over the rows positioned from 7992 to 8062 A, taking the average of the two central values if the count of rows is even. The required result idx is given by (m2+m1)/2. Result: 19.3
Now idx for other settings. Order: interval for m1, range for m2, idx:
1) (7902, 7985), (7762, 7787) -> 19.7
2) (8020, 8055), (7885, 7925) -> 18.9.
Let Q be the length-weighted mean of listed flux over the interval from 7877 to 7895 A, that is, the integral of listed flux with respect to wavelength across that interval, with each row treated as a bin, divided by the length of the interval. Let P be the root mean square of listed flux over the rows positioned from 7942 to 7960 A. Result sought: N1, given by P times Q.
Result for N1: 379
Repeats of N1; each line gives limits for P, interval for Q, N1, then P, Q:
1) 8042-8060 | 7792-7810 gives 346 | 17.78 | 19.5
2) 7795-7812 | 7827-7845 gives 384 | 19.41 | 19.8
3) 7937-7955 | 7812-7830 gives 381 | 19.00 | 20.0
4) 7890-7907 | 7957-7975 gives 377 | 19.63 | 19.2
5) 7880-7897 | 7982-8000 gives 344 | 19.71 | 17.5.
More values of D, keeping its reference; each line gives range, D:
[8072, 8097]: 8073.5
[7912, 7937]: 7913.5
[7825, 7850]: 7836.0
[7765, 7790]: 7773.5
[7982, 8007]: 7996.0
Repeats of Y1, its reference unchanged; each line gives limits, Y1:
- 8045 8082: 8058.5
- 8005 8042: 8006.0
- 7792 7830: 7811.0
